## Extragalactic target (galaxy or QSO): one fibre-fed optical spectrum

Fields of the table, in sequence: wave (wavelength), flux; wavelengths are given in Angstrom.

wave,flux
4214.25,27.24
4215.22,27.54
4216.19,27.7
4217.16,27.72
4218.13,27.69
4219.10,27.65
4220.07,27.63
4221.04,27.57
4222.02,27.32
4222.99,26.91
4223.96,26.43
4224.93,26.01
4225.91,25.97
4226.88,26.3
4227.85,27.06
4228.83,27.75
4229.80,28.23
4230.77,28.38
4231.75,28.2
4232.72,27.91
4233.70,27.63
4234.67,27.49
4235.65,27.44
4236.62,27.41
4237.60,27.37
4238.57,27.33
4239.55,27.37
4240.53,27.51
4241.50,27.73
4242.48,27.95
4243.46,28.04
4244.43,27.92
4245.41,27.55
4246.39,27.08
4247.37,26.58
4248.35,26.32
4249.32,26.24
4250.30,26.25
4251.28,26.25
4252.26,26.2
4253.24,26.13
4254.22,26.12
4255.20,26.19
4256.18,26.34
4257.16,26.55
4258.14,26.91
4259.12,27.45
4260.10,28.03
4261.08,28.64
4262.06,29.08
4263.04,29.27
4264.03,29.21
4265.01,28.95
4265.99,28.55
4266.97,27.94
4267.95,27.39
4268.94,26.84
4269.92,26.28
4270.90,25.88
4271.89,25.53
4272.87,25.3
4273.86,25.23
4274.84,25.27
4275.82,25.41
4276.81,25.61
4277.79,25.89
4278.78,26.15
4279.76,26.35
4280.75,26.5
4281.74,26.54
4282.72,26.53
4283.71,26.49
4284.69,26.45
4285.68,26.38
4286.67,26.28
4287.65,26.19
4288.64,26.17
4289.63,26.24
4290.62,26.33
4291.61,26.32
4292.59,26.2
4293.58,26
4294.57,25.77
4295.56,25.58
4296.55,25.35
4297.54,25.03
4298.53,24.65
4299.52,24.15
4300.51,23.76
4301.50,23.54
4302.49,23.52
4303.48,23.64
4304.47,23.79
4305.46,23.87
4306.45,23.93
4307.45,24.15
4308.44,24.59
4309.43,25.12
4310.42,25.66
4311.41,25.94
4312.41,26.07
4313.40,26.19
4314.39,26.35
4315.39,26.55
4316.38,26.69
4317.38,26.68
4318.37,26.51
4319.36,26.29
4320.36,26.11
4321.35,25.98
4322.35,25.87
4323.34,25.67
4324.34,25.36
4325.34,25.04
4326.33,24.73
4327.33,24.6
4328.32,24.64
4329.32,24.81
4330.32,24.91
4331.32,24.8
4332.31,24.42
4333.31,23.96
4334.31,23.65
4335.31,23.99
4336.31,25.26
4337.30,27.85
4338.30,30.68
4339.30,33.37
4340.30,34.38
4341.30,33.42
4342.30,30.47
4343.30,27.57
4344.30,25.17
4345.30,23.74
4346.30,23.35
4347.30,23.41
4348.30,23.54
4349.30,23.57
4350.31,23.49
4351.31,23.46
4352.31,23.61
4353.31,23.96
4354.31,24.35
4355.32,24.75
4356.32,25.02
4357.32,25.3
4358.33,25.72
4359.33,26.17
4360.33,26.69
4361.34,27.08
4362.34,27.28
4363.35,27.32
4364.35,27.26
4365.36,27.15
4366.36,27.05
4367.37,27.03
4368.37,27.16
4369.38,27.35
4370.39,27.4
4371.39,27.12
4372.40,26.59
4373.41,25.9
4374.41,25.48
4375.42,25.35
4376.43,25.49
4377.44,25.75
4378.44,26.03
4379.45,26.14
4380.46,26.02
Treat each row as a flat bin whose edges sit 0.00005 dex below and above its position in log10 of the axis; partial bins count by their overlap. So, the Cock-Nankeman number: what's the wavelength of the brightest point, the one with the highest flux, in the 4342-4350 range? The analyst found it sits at 4342.30 Angstrom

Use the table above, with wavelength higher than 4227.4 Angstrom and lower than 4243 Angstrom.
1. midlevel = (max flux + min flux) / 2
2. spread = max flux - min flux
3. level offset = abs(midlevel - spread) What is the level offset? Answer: 26.4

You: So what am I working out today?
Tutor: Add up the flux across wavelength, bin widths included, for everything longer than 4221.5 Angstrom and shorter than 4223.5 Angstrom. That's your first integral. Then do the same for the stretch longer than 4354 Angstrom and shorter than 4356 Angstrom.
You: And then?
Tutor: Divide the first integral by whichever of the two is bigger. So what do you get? 1.00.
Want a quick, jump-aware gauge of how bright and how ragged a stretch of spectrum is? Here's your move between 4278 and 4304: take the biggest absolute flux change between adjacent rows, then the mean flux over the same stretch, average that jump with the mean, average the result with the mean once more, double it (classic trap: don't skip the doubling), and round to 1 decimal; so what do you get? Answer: 38.7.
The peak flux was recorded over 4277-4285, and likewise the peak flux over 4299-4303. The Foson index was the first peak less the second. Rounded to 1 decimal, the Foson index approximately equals 2.4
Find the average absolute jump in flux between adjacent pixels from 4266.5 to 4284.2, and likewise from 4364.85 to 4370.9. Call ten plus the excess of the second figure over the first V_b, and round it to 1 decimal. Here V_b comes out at 9.9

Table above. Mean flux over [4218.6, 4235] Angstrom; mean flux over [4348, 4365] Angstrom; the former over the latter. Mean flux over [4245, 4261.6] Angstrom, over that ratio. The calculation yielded 24.7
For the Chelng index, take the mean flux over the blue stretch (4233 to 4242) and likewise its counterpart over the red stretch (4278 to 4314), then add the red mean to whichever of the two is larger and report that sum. 52.9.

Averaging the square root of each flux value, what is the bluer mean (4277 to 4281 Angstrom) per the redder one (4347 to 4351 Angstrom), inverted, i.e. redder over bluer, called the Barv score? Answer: 0.947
